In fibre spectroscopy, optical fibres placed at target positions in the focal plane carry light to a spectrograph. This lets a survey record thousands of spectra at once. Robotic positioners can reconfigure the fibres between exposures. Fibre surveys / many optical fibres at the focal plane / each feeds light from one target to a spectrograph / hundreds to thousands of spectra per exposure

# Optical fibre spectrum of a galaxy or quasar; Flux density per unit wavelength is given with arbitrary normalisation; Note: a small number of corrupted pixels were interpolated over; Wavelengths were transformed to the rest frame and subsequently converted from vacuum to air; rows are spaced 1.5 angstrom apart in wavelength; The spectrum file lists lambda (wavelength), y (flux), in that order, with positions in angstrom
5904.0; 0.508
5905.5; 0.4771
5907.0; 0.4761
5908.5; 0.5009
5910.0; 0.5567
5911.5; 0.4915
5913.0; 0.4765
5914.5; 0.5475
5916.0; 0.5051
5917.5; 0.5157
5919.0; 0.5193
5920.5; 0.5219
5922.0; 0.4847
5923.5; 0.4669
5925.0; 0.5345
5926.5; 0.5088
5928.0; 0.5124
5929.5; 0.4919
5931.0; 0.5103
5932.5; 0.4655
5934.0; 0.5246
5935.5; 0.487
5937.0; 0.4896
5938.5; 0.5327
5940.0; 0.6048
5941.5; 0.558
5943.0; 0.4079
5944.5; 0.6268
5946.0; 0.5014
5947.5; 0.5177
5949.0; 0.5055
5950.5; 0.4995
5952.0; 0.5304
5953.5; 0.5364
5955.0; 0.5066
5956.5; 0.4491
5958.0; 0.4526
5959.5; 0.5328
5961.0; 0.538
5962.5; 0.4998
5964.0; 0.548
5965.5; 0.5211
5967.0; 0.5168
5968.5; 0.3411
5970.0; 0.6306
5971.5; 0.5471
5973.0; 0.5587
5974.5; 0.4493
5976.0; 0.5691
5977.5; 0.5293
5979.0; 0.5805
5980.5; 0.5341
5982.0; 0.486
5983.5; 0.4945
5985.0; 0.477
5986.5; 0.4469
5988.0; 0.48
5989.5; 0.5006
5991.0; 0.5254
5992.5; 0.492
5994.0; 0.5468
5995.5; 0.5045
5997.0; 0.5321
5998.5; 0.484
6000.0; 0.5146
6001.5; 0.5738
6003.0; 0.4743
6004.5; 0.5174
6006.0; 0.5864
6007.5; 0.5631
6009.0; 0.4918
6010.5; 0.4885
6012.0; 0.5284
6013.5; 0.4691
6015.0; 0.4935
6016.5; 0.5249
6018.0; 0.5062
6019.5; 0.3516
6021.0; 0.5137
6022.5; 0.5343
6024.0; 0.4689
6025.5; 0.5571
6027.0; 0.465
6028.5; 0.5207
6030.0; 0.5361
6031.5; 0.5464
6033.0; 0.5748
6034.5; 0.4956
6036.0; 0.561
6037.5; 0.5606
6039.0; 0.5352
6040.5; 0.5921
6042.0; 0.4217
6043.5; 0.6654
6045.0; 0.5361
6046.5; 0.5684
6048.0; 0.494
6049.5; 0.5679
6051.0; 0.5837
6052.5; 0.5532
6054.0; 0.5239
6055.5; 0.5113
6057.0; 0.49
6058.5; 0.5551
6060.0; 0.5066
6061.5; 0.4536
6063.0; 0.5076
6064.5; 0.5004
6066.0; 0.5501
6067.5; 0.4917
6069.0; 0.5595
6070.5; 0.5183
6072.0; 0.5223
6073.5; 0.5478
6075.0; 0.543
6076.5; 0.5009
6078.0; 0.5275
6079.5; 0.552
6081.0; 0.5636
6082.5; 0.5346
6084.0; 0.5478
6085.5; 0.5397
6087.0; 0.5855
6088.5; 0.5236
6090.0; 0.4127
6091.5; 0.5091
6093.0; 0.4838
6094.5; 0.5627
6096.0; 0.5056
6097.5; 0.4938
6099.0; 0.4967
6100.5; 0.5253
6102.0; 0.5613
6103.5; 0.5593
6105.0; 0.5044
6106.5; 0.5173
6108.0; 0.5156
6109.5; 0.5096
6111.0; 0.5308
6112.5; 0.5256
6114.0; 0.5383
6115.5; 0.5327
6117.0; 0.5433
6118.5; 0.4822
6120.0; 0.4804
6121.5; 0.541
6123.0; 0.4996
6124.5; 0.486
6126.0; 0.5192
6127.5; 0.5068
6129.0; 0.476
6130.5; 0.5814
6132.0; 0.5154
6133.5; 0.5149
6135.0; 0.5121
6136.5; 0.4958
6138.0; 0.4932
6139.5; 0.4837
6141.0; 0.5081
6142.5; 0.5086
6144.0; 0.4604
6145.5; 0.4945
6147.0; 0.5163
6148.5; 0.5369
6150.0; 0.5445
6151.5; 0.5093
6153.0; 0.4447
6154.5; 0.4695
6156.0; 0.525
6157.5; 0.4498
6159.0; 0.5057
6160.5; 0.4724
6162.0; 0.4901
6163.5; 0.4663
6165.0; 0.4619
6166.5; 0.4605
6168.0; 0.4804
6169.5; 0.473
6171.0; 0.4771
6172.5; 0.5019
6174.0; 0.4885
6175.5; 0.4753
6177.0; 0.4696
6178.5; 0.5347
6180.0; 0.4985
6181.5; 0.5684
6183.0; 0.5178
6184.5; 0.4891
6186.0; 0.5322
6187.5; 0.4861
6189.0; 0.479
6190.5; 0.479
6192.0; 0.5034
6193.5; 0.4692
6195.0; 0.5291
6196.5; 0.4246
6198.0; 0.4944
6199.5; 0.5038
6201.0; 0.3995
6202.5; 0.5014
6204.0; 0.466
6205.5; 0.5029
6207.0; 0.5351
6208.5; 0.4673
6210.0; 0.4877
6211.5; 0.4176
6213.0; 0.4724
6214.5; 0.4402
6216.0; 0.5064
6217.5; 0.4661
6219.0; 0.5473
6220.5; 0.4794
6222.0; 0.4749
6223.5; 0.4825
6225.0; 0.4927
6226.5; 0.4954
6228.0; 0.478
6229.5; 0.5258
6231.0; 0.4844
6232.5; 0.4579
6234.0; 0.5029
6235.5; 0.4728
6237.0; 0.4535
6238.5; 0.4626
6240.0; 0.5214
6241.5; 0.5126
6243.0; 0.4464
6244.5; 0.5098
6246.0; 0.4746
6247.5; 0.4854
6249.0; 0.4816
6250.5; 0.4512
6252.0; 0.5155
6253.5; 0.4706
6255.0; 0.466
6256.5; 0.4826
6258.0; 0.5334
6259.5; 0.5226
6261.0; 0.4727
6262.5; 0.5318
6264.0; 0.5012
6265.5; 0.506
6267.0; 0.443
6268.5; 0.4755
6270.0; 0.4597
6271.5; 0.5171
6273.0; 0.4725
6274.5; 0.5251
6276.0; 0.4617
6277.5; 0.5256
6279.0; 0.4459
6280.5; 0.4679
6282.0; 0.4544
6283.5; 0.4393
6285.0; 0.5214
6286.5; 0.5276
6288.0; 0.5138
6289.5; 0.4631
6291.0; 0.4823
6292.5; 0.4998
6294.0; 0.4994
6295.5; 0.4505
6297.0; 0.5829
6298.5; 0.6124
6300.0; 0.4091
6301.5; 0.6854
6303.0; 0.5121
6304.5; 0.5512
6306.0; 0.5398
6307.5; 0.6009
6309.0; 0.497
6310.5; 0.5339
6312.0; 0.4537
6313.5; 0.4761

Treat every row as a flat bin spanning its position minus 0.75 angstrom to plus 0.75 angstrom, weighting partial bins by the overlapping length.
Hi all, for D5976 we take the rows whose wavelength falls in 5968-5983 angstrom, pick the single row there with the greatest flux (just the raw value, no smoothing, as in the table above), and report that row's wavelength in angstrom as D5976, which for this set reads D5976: 5970.0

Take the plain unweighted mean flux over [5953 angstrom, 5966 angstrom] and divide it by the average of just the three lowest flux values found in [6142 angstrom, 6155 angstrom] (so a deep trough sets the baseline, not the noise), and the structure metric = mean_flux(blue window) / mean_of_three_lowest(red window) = 1.11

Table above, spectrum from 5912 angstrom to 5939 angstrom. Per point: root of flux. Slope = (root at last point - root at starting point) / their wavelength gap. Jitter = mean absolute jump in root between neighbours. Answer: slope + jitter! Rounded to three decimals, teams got 0.023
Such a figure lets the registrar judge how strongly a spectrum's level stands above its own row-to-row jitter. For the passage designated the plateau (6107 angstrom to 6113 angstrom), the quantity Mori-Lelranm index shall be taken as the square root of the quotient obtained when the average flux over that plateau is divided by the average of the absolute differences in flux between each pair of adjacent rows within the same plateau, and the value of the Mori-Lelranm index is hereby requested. 6.9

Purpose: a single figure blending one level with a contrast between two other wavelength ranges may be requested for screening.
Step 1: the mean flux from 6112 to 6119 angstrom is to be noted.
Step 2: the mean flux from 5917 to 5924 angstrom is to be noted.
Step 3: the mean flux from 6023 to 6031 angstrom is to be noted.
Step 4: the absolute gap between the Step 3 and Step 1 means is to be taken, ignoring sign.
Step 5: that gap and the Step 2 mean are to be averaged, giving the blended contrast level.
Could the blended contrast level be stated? 0.258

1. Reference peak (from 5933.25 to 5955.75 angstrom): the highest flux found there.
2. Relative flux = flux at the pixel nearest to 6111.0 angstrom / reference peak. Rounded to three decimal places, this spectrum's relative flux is 0.847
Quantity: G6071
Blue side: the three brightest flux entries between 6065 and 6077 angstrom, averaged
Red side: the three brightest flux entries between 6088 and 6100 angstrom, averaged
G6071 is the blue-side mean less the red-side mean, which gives 0.02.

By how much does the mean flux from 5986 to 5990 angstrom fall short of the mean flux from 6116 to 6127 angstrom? 0.032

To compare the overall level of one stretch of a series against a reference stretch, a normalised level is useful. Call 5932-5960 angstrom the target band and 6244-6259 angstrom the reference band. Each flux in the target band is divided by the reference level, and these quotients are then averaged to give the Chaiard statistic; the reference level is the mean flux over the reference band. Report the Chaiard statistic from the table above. 1.05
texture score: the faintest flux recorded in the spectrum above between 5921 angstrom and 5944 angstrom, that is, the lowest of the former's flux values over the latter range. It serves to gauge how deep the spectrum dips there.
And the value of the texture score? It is 0.4079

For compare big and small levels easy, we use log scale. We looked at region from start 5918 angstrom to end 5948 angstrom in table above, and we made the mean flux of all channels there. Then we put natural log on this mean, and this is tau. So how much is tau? -0.667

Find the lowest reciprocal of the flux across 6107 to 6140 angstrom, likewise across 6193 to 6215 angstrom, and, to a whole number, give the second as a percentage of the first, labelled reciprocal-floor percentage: 109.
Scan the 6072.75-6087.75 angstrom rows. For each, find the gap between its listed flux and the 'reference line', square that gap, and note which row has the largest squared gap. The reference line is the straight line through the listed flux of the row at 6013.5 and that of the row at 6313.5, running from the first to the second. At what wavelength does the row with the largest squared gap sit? 6087.0 angstrom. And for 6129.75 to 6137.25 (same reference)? 6130.5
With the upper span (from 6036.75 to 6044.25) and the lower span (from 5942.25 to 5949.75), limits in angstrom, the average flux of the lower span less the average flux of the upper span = -0.04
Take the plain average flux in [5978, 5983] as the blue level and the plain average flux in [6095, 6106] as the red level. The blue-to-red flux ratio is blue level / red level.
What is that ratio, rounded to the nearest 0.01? 1.02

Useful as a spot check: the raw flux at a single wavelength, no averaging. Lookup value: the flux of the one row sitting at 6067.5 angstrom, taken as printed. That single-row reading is 0.4917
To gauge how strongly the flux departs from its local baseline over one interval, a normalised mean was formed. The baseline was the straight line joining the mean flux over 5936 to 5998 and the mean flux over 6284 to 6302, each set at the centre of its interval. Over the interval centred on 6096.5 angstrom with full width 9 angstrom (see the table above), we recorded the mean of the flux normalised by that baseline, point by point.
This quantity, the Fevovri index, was 0.99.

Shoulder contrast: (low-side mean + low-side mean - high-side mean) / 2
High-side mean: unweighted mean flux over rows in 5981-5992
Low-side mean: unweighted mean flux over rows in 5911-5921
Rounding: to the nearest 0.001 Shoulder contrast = 0.267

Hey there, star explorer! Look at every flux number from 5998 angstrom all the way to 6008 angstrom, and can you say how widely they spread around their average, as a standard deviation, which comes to 0.04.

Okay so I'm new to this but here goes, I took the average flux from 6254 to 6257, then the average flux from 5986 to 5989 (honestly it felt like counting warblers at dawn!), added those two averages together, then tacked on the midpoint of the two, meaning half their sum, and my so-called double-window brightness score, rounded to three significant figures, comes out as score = 1.41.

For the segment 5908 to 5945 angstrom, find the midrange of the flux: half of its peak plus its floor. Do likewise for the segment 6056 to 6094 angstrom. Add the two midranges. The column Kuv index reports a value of 1.02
